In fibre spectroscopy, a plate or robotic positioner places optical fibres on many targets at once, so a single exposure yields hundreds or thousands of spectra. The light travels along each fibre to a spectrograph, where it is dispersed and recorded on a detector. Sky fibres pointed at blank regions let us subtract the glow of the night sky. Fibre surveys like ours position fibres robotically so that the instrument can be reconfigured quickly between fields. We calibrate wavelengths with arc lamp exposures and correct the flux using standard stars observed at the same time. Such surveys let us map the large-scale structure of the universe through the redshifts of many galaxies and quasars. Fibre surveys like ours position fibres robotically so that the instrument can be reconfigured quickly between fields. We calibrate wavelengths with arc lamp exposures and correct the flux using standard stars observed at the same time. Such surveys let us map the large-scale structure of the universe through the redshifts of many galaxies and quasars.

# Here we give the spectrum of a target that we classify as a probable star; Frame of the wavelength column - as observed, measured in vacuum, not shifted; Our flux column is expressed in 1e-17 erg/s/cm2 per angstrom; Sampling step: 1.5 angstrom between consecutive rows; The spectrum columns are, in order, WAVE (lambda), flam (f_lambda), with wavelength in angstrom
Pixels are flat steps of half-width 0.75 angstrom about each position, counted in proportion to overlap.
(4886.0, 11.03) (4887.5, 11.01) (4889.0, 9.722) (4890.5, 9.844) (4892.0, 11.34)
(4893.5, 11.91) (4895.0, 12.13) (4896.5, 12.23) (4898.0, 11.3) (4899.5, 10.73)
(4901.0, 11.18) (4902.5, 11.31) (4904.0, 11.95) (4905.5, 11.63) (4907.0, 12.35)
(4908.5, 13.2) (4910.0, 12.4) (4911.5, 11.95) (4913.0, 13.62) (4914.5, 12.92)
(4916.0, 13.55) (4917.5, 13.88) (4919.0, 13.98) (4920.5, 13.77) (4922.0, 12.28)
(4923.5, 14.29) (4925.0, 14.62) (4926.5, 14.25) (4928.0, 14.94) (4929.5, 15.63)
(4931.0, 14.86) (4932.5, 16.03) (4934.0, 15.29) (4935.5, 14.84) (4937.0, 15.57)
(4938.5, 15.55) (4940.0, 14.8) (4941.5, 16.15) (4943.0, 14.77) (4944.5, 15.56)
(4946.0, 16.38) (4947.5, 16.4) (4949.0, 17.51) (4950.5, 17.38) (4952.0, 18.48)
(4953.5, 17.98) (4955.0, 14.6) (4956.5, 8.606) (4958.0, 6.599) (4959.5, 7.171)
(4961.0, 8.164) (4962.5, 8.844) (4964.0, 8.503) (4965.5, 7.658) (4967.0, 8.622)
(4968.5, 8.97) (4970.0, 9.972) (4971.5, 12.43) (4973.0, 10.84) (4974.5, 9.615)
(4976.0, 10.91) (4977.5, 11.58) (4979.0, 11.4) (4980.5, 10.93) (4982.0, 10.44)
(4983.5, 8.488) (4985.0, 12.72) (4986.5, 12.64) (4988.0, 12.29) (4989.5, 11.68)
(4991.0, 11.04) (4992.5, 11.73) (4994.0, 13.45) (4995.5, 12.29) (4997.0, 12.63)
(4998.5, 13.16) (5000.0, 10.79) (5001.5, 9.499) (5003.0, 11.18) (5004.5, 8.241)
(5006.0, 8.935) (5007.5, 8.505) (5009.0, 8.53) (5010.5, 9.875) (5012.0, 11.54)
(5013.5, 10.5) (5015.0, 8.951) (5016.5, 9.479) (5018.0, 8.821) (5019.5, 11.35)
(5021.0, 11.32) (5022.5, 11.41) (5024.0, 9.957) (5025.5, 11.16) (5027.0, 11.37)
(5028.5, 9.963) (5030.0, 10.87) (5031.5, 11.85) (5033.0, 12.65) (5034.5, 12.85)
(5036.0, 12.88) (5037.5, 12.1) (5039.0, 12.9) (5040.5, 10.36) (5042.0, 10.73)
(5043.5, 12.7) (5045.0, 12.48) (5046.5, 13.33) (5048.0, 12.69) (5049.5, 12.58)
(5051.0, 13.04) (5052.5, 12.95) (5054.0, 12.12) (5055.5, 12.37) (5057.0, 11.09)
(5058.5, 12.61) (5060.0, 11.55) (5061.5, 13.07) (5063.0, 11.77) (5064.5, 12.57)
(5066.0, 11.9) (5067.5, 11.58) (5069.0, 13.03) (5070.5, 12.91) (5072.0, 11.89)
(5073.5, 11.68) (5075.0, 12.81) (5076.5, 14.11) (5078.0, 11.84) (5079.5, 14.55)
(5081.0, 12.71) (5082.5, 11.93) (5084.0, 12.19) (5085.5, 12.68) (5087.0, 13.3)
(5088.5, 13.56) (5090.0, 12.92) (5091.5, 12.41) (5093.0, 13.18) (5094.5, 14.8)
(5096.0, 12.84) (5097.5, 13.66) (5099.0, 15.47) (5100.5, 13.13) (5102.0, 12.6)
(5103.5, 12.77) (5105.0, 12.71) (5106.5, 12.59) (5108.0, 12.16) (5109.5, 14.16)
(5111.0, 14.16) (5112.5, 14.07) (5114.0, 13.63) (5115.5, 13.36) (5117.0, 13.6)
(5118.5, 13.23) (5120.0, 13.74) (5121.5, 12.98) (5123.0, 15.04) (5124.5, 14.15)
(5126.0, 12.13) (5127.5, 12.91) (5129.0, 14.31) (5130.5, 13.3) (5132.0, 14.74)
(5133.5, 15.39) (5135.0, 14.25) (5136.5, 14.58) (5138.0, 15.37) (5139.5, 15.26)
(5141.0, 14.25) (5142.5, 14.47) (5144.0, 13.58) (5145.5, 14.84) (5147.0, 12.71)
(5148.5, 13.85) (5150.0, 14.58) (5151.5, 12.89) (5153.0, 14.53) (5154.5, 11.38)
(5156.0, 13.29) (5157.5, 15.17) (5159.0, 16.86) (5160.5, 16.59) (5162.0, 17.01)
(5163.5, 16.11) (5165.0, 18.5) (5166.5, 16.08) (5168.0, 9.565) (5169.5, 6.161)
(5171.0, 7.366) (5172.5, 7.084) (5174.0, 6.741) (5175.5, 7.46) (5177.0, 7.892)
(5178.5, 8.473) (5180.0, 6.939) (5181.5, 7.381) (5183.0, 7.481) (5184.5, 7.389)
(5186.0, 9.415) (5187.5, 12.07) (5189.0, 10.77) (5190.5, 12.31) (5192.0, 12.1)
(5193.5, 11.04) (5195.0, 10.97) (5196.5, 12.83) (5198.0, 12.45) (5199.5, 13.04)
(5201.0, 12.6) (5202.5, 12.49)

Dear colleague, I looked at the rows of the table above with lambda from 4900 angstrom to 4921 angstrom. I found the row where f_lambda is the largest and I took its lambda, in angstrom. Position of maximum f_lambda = 4919.0 angstrom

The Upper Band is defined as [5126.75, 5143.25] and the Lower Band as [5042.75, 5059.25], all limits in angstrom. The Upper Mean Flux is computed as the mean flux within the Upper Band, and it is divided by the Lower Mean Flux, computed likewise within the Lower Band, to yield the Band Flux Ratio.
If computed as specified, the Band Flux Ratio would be 1.15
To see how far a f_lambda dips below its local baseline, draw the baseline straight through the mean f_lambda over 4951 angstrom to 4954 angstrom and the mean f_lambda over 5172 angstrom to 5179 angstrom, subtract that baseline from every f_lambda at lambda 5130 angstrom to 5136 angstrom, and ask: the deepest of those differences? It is 3.6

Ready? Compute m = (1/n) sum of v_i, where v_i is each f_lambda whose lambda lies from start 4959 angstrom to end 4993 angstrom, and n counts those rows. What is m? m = 10.3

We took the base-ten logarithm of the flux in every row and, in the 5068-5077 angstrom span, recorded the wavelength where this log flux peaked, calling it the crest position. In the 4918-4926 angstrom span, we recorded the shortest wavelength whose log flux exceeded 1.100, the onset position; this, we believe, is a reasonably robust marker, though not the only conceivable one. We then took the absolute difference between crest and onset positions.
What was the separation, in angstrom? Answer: 157.5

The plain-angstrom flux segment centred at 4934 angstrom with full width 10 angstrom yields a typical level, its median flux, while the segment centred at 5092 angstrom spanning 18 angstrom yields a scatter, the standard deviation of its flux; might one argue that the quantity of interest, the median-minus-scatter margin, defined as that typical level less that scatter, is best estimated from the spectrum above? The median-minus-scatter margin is 14.6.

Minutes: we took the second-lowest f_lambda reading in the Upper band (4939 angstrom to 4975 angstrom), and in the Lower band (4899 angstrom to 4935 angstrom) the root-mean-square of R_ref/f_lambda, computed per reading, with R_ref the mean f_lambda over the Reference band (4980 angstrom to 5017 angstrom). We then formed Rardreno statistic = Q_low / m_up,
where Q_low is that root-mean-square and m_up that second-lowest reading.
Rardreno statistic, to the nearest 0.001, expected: 0.115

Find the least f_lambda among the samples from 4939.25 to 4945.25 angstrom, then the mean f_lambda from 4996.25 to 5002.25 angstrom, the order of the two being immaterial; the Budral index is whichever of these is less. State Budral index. 11.5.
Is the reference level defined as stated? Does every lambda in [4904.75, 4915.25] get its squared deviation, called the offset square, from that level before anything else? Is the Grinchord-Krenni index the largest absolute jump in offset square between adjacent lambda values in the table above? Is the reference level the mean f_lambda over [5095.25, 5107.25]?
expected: 1.8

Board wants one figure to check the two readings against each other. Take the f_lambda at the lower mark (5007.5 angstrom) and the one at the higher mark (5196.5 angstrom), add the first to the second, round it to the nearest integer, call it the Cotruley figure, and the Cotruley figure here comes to 21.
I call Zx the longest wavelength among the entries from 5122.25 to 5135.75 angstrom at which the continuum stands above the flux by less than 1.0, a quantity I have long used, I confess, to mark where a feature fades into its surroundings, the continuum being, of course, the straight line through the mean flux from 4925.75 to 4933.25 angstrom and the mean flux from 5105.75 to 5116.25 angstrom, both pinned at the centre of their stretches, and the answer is 5135.0 angstrom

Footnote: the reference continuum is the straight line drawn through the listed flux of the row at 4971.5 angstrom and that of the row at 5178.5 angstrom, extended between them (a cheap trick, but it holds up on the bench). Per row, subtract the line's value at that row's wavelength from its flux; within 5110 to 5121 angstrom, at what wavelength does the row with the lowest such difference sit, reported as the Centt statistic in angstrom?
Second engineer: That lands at 5118.5 angstrom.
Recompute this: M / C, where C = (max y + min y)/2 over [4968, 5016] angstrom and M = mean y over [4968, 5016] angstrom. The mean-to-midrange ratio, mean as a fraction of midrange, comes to 0.996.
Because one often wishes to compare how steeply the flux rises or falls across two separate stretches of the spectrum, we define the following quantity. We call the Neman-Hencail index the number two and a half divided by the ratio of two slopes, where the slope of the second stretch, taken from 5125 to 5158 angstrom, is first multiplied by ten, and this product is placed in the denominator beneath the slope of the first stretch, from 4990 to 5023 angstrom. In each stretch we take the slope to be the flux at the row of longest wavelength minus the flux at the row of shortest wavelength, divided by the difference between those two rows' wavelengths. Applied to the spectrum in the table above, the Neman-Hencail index 205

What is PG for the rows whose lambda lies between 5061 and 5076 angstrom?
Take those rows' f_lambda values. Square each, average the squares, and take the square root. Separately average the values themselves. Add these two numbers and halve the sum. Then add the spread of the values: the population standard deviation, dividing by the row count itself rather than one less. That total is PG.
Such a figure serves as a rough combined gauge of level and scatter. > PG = 12.9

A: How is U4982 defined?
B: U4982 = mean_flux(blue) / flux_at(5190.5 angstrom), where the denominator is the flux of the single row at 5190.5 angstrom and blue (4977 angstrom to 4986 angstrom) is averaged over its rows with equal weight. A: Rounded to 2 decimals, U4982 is 0.89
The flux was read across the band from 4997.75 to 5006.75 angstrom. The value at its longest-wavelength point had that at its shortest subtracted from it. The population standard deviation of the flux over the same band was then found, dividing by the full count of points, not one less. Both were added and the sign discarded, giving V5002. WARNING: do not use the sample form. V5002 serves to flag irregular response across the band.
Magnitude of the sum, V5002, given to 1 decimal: 2.6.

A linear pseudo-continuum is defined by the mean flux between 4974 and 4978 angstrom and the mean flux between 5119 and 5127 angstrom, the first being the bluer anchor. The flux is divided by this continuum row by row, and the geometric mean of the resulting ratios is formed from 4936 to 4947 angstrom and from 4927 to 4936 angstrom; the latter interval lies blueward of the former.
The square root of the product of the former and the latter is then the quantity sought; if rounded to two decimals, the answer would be 1.55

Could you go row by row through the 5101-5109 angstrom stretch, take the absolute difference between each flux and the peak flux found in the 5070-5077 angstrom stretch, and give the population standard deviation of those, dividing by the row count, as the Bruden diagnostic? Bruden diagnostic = 0.2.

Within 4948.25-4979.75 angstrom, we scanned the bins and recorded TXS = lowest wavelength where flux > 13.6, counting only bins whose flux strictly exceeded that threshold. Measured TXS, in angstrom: 4949.0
